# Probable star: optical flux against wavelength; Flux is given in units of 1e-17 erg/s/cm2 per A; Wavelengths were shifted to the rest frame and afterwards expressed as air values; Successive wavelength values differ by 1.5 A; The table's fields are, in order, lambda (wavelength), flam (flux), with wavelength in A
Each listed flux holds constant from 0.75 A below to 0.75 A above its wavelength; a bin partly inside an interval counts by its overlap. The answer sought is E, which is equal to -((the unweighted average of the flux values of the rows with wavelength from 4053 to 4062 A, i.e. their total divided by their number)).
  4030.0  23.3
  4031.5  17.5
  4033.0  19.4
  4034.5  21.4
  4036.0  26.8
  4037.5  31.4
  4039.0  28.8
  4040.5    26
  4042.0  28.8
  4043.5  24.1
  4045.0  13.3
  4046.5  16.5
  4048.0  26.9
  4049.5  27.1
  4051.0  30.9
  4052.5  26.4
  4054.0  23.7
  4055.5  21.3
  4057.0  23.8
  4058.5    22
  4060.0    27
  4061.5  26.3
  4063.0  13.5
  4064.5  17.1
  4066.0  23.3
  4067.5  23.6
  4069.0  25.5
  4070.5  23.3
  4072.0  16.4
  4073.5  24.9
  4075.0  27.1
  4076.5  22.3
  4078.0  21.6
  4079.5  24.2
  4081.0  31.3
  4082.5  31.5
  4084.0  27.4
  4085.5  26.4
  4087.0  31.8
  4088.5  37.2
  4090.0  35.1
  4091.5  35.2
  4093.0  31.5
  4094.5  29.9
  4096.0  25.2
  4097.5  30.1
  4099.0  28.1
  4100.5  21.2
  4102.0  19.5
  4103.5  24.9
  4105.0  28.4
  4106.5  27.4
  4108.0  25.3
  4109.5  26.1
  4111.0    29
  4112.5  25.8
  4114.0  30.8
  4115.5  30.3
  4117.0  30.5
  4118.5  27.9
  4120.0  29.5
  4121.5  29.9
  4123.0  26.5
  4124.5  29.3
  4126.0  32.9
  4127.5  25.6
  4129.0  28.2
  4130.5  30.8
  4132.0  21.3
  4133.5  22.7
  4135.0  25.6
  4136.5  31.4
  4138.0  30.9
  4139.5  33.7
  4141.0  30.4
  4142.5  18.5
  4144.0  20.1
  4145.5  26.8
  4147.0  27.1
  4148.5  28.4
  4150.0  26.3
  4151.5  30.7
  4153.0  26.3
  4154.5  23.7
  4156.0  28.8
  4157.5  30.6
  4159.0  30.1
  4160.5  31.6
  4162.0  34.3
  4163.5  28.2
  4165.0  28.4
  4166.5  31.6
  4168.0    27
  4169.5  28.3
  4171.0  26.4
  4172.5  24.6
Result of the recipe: -24.0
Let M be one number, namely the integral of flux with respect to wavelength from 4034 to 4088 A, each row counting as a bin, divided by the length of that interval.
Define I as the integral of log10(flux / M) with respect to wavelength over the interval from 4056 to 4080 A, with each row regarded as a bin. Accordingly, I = -1.1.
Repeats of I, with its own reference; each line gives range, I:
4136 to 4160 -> 1.1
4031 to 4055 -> -0.4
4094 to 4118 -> 0.9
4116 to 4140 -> 1.5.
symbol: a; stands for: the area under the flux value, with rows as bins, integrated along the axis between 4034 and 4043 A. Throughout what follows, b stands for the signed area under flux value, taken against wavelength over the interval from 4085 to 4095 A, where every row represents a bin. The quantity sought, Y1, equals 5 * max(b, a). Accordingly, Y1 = 1633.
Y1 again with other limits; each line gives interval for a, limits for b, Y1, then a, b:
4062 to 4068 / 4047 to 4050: 585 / 117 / 78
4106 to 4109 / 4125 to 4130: 725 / 79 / 145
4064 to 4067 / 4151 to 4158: 974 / 62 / 195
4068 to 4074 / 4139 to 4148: 1168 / 135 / 234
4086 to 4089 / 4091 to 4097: 907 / 101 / 181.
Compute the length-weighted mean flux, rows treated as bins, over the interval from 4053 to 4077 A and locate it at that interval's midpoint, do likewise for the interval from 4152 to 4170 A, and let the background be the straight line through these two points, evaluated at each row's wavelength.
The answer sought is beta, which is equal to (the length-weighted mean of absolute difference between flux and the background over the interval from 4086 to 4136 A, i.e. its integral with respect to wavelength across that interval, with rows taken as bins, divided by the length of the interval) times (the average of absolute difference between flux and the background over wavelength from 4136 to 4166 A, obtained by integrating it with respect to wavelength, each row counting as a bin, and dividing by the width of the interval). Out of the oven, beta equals 11.8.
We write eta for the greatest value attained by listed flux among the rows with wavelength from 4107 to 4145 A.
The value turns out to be 33.7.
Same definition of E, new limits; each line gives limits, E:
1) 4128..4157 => -26.9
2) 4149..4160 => -28.1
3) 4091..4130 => -28.0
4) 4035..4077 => -23.9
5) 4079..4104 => -28.9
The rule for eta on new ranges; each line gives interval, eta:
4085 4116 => 37.2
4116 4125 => 30.5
